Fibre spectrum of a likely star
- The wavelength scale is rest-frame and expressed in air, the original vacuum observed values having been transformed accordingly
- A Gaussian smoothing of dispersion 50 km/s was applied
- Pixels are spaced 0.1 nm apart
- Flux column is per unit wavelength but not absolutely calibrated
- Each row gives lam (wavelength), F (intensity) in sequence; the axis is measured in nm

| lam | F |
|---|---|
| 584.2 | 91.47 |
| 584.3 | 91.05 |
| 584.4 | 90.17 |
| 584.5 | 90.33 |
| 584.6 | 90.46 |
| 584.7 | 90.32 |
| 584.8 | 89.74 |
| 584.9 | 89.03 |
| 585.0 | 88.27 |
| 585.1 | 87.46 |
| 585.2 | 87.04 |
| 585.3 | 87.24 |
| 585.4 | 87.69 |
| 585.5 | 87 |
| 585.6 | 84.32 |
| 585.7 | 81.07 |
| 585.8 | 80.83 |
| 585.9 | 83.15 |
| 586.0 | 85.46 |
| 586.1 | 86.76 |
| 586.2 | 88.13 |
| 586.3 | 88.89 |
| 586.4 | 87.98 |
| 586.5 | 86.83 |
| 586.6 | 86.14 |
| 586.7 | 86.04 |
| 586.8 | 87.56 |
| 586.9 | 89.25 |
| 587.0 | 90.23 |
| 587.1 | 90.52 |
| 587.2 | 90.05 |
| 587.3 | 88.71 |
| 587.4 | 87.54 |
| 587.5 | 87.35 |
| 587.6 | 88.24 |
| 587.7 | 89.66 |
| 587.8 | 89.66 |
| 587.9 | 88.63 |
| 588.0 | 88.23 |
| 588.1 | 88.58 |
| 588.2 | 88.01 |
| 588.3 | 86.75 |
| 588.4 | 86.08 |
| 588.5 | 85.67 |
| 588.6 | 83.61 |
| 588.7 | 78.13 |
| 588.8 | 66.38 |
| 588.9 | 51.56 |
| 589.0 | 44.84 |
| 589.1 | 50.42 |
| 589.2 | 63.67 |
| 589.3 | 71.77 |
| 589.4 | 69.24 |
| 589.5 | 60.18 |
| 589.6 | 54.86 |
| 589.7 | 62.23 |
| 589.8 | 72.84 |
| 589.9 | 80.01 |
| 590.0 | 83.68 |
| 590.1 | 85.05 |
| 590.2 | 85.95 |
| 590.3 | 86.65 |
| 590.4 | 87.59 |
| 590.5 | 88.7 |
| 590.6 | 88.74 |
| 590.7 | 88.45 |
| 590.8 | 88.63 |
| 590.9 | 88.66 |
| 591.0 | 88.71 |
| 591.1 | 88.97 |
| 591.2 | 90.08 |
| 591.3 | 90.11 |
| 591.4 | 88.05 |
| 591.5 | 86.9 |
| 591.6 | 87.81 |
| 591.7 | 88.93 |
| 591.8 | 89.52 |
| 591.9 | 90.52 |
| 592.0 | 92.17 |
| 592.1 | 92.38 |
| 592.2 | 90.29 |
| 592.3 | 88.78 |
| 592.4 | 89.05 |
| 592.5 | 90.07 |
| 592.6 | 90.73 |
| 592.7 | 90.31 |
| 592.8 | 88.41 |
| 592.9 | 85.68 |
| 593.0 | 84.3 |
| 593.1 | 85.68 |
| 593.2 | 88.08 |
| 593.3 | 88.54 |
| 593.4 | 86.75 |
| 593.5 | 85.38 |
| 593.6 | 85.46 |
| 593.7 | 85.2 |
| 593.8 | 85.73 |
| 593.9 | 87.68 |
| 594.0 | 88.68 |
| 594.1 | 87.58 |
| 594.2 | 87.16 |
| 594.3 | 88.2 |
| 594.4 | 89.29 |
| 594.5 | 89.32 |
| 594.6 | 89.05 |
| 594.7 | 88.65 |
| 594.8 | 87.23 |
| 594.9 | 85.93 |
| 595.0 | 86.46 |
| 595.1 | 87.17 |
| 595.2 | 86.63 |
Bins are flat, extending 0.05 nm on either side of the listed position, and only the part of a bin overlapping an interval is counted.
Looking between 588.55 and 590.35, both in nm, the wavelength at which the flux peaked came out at 590.3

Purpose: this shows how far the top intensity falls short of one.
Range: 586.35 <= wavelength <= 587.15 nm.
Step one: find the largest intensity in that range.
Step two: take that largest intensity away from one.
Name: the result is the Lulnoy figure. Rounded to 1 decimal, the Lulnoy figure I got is -89.5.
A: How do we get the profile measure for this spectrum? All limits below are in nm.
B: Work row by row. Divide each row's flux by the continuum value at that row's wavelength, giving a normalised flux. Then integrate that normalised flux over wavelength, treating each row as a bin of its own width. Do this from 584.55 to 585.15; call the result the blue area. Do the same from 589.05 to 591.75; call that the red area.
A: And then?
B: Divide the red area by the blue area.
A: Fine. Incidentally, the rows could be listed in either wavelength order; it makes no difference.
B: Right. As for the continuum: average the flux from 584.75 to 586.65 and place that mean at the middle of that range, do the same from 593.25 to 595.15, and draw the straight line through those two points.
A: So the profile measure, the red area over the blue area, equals 4.0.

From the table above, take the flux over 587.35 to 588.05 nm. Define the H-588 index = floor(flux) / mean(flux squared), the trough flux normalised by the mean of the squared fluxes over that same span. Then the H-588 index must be 0.0112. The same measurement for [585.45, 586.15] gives 0.0114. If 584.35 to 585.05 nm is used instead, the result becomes 0.0110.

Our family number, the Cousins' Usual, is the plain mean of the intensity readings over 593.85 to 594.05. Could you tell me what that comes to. 88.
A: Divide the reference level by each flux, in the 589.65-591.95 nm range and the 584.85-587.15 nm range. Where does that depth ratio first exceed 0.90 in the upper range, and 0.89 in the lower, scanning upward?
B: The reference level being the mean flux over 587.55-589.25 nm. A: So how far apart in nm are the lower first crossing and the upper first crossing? 4.50 nm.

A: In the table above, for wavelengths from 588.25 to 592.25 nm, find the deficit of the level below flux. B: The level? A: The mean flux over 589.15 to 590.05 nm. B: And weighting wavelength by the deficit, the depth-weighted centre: 591.06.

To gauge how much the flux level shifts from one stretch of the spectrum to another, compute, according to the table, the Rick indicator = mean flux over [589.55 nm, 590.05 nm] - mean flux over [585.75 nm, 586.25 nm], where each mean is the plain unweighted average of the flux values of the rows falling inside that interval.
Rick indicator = -14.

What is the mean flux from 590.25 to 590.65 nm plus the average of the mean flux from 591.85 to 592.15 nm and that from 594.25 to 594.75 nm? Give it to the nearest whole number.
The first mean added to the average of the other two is 178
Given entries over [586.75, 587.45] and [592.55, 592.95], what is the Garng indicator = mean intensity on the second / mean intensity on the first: 1.00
